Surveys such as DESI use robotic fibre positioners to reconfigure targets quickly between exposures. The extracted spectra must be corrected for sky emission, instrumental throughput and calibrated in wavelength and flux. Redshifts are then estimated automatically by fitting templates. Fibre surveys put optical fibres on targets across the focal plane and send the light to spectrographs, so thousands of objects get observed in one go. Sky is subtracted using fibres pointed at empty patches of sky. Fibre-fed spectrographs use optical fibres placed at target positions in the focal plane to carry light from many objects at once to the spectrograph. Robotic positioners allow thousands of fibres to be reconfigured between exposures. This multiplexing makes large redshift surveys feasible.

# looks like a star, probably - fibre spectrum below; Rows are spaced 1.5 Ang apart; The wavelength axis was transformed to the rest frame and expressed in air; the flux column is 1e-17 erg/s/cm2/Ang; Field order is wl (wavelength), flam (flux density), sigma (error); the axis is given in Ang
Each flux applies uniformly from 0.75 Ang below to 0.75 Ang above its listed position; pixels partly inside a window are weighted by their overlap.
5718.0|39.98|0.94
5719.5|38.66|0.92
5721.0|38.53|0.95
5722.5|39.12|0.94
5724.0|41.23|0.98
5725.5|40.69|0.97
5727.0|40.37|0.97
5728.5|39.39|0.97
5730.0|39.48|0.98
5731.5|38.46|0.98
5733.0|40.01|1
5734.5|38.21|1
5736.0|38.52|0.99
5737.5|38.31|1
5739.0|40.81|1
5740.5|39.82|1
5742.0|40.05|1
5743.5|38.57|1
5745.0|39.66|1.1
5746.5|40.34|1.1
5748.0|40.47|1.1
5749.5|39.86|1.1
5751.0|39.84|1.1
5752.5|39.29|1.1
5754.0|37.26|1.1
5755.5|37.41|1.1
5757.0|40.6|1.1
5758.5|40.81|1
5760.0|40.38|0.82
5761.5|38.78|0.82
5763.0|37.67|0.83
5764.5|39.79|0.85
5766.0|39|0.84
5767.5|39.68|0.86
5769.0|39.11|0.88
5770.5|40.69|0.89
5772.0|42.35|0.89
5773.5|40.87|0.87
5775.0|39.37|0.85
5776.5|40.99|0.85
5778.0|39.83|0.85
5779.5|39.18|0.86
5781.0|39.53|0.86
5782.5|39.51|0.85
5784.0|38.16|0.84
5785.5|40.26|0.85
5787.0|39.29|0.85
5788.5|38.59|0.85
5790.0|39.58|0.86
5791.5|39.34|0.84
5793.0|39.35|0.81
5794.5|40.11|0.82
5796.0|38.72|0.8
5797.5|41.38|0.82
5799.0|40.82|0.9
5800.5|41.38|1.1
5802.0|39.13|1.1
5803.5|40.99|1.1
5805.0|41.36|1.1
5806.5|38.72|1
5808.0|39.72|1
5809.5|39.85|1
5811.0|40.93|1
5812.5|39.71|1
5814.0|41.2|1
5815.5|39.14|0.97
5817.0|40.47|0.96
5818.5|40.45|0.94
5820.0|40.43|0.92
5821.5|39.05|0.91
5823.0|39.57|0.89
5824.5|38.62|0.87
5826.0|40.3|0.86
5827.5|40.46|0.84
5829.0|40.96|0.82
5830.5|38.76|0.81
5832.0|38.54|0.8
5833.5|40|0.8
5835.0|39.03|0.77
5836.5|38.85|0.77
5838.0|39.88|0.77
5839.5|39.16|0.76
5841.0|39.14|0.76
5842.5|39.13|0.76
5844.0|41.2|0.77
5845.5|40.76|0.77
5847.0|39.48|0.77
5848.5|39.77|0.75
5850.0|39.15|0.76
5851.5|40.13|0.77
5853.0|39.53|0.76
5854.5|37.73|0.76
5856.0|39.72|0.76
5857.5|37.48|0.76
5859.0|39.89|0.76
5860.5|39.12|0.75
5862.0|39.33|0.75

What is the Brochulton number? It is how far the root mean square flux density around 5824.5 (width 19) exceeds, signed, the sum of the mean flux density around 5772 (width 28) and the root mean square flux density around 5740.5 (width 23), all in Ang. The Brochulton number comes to -39.5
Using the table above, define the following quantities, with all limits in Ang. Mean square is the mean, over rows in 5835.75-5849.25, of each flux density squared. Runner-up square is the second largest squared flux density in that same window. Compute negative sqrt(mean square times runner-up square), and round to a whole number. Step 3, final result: -1619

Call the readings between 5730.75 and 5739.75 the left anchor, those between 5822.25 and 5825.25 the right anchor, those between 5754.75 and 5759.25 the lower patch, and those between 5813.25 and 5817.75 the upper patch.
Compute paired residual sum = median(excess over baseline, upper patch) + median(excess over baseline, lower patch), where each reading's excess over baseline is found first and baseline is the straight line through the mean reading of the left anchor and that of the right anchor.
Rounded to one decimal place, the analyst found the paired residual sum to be 2.9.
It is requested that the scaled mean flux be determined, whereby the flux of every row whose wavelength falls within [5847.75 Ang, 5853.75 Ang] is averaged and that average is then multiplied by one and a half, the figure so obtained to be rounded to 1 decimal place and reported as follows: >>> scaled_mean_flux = 59.5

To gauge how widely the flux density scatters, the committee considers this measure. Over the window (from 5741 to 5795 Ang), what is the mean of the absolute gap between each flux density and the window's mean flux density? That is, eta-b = 0.77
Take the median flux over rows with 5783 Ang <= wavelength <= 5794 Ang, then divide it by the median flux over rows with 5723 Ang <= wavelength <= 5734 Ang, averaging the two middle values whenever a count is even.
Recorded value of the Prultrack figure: 0.98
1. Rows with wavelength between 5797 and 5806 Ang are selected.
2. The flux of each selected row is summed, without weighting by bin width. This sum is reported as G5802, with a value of 245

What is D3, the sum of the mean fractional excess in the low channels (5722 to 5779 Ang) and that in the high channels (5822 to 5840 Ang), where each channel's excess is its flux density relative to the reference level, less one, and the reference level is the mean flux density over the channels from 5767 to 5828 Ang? -0.019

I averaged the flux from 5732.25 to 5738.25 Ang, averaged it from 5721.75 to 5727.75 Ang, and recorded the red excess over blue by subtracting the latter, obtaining -1.6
